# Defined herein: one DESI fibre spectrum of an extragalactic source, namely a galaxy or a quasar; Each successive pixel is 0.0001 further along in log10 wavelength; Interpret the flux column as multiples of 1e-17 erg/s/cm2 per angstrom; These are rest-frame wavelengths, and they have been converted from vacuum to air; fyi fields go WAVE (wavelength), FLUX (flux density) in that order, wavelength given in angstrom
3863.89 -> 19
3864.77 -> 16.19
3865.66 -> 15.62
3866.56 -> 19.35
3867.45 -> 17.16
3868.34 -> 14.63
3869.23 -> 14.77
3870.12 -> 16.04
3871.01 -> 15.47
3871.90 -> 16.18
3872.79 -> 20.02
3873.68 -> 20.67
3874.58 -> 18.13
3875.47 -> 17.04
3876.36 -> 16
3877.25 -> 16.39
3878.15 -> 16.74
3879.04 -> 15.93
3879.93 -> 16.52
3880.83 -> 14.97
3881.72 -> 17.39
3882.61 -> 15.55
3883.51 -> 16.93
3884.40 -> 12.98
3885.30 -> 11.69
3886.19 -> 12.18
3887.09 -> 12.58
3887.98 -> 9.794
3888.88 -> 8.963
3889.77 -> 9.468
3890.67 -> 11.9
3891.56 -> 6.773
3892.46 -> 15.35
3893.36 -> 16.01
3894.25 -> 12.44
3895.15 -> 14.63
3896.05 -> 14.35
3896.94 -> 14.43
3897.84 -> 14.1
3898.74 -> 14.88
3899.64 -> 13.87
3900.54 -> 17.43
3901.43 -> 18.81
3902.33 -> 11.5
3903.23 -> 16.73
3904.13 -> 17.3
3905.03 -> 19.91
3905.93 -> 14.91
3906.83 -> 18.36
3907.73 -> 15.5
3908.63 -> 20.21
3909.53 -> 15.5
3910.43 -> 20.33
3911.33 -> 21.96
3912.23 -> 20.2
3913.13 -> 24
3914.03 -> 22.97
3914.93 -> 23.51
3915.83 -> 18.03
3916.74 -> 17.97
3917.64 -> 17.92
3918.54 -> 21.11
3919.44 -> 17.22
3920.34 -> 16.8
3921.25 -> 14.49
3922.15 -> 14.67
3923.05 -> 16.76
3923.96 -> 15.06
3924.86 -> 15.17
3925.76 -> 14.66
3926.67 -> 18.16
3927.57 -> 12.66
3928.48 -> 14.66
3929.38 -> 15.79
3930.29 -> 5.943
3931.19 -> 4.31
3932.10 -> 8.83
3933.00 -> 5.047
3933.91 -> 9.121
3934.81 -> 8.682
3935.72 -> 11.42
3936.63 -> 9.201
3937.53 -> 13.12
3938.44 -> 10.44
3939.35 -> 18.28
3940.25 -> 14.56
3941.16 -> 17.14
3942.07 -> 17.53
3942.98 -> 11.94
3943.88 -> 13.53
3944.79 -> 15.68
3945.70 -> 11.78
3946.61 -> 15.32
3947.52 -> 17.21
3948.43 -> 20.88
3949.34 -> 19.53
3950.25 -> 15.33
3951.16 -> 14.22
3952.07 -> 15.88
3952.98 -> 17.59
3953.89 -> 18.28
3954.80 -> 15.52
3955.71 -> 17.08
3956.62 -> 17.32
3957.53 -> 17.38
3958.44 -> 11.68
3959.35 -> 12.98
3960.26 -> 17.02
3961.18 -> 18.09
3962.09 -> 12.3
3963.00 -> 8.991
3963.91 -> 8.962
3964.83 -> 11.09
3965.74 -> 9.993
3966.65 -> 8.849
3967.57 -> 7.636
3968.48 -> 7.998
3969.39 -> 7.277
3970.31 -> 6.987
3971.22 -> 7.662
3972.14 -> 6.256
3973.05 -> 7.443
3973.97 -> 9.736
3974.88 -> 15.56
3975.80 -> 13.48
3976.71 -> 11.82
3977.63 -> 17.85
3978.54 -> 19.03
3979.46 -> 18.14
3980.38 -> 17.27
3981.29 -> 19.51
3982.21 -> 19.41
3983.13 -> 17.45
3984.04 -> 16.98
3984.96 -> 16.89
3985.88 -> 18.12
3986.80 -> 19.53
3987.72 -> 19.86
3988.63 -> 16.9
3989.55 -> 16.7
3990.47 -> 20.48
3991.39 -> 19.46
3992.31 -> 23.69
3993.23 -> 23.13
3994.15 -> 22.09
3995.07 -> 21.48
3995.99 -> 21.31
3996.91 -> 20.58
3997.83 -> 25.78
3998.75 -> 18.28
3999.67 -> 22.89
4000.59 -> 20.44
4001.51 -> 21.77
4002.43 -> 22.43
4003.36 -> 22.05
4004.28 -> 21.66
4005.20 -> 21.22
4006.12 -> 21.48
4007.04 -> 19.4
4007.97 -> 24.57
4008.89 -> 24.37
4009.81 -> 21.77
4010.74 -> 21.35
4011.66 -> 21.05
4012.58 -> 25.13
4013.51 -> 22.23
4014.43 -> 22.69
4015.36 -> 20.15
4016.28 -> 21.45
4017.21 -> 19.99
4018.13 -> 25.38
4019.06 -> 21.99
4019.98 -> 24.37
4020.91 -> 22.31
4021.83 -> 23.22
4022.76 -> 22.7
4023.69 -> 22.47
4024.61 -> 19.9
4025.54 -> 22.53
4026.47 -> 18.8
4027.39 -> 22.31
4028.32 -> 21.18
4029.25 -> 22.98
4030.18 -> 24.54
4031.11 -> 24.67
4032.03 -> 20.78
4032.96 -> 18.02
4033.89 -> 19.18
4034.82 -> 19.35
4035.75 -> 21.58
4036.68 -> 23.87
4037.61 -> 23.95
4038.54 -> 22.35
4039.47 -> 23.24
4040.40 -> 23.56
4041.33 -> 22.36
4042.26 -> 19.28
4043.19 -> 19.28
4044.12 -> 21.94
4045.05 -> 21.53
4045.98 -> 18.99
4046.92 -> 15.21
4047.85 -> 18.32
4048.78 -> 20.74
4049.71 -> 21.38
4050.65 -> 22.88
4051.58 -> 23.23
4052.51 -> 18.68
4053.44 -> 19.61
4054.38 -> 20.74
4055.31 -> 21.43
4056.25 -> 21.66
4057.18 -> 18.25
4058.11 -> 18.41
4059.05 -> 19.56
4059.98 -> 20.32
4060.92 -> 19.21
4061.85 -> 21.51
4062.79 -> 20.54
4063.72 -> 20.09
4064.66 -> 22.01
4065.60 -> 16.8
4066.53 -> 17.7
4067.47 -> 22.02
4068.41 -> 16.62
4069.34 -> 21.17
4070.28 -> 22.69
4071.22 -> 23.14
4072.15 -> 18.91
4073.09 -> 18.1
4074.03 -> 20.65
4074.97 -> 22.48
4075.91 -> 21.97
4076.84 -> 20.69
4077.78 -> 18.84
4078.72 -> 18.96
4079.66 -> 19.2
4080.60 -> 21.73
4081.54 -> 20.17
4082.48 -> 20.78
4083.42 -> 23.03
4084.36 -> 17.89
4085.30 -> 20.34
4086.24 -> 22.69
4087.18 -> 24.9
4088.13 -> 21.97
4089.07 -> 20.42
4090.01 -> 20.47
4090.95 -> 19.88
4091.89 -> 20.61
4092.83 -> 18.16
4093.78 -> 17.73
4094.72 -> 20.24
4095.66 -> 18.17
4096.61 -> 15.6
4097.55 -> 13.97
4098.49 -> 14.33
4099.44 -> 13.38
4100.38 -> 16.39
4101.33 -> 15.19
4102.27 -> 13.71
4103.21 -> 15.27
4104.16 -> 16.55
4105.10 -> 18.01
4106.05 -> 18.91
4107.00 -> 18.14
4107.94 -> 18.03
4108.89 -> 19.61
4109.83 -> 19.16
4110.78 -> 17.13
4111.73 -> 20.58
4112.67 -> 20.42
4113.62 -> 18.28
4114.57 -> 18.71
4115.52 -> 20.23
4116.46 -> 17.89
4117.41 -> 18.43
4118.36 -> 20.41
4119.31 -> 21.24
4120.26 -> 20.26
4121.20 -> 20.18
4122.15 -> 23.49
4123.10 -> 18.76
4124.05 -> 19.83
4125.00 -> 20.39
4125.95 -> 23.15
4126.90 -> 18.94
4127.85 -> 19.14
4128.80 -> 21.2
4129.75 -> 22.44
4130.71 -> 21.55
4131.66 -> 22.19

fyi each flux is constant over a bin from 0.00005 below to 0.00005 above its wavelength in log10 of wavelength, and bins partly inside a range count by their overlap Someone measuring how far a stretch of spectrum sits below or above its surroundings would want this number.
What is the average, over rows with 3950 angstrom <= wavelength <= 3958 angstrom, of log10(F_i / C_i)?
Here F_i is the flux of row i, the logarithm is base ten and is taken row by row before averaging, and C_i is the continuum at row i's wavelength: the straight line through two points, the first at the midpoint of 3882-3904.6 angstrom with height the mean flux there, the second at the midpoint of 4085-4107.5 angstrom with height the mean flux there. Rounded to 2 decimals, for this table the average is 0.04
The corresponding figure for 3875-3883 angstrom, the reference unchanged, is 0.09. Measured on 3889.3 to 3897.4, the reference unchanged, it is -0.04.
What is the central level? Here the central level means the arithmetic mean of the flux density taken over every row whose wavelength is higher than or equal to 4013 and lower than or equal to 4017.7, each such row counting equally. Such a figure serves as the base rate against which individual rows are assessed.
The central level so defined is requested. 21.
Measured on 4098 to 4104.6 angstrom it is 15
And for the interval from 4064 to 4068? 20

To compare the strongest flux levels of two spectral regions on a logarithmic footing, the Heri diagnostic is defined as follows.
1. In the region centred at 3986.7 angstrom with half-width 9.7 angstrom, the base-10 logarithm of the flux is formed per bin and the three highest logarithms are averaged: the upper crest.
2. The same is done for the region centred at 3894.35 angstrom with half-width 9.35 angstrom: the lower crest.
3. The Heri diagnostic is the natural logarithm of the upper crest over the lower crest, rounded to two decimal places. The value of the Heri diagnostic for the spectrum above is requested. 0.09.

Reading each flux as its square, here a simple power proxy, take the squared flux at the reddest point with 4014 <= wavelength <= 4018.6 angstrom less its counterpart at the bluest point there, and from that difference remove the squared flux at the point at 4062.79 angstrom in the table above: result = -293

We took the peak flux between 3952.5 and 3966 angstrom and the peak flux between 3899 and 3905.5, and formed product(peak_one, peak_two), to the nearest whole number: 364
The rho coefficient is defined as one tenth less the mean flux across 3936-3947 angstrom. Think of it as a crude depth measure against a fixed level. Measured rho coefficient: -13.9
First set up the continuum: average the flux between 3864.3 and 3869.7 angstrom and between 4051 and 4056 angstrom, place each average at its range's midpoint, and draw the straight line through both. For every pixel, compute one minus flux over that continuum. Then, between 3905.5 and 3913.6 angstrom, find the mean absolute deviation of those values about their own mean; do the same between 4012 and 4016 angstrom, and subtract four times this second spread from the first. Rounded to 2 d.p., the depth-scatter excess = -0.13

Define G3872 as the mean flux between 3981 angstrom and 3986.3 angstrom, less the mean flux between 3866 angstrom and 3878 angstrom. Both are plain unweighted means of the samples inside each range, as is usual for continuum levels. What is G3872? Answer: 1.0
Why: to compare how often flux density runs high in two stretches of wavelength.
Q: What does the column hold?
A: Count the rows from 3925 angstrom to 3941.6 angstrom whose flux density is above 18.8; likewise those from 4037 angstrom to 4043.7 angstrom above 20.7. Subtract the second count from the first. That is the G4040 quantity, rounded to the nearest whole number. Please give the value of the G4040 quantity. -5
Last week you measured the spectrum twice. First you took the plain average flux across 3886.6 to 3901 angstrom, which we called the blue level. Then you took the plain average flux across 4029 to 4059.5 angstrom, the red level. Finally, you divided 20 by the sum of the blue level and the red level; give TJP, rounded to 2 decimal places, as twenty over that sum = 0.59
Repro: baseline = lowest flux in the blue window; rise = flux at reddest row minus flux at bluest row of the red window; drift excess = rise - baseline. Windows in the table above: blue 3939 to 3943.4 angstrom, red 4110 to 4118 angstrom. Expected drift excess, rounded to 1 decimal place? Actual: -10.6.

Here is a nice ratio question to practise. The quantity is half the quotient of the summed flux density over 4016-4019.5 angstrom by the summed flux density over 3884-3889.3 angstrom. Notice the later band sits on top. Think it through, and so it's 0.65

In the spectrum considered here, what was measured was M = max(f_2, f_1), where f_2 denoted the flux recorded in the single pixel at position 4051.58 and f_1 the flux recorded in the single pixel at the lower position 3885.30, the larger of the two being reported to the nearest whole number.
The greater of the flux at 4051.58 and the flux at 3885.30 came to 23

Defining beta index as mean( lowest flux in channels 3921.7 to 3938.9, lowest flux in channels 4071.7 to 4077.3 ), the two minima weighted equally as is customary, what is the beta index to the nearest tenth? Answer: 11.2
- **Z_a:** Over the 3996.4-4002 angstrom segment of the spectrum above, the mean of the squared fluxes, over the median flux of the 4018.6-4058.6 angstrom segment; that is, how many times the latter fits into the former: 21.9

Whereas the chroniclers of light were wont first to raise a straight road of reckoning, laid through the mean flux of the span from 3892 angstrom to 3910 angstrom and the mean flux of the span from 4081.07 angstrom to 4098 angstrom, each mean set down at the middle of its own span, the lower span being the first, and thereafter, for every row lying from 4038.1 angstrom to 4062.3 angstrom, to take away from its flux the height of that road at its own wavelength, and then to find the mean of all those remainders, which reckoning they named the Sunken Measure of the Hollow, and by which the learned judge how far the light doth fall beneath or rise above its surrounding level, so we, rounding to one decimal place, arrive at 1.5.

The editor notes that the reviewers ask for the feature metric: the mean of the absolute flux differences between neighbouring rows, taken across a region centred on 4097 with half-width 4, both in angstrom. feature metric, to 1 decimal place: 1.9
